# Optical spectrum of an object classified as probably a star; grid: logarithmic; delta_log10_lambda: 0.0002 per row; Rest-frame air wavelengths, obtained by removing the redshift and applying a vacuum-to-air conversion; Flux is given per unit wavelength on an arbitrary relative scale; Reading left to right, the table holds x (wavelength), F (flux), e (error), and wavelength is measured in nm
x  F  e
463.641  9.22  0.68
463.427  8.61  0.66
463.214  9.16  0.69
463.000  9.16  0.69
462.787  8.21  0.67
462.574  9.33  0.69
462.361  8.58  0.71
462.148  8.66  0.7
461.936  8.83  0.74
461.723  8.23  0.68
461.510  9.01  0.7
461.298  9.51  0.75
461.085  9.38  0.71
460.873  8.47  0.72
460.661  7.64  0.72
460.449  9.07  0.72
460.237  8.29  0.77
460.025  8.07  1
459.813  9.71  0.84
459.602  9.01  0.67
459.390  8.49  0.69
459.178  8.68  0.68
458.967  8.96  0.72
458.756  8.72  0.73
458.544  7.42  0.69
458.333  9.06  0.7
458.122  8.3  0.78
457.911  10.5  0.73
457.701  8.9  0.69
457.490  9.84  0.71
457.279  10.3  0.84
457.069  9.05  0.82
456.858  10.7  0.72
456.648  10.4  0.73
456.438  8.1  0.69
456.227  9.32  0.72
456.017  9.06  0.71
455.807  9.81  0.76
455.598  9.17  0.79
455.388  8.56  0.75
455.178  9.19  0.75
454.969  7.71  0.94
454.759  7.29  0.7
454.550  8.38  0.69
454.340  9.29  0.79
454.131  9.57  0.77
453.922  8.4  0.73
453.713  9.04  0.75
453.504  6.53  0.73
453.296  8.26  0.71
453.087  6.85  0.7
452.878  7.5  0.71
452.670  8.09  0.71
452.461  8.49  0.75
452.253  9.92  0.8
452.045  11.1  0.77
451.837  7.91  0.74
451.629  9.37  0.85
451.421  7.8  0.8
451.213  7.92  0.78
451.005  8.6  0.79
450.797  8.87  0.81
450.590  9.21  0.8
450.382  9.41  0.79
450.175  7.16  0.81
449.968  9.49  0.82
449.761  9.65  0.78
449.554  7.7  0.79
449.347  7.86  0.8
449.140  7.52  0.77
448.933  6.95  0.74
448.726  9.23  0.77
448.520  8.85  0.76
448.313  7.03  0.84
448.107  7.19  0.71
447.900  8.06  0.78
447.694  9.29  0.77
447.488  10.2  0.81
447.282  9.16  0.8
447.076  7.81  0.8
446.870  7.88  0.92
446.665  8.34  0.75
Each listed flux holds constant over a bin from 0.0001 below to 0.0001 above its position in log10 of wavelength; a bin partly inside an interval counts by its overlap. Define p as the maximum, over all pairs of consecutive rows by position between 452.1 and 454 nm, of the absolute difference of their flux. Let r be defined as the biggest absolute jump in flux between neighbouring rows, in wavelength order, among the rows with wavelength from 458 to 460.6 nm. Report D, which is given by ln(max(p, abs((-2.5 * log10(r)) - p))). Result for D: 1.11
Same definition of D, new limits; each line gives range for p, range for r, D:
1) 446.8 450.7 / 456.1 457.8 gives 1.17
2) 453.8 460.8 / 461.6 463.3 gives 0.89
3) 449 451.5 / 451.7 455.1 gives 1.28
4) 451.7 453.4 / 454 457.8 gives 1.41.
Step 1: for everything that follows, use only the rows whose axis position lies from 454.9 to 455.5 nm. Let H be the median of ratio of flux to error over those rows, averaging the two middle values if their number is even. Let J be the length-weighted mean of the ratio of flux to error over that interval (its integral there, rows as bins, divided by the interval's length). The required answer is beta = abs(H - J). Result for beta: 0.6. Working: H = 11.4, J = 10.8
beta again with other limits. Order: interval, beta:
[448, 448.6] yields 0.2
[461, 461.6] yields 0.0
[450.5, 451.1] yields 0.2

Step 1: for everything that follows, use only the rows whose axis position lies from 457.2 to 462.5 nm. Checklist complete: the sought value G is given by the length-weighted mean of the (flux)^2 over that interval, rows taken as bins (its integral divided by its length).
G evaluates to 79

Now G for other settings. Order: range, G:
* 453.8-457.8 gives 84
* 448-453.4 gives 71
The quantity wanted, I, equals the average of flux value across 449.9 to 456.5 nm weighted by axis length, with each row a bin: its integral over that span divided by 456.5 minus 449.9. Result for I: 8.6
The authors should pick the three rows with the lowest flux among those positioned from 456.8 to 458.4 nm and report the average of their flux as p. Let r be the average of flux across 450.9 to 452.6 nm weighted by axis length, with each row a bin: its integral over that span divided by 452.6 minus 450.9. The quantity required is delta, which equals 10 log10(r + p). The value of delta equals 12.5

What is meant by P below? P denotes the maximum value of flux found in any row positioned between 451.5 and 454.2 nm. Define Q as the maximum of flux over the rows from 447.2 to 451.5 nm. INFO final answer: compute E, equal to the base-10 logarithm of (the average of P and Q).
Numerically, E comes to 1.03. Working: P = 11.1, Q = 10.2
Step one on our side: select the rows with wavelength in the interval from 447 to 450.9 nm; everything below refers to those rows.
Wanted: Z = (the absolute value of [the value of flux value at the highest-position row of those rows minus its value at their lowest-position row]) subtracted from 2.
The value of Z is 0.9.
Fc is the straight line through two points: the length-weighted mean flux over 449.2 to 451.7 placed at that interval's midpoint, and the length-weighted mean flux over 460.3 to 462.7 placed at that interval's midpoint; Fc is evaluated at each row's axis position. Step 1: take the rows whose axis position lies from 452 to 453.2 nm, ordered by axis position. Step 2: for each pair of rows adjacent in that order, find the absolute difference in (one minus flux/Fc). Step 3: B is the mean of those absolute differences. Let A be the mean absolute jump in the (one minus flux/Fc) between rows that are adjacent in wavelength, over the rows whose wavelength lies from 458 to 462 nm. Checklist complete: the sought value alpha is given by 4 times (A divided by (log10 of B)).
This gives -0.34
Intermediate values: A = 0.09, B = 0.099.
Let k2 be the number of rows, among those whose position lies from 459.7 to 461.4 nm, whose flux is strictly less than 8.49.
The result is 4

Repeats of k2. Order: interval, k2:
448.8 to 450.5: 5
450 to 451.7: 3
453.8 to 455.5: 4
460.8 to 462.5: 2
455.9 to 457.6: 1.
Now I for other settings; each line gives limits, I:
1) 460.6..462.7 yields 8.8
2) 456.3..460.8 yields 9.0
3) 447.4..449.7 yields 8.2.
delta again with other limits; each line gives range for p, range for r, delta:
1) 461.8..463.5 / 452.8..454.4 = 12.2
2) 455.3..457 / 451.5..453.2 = 12.4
